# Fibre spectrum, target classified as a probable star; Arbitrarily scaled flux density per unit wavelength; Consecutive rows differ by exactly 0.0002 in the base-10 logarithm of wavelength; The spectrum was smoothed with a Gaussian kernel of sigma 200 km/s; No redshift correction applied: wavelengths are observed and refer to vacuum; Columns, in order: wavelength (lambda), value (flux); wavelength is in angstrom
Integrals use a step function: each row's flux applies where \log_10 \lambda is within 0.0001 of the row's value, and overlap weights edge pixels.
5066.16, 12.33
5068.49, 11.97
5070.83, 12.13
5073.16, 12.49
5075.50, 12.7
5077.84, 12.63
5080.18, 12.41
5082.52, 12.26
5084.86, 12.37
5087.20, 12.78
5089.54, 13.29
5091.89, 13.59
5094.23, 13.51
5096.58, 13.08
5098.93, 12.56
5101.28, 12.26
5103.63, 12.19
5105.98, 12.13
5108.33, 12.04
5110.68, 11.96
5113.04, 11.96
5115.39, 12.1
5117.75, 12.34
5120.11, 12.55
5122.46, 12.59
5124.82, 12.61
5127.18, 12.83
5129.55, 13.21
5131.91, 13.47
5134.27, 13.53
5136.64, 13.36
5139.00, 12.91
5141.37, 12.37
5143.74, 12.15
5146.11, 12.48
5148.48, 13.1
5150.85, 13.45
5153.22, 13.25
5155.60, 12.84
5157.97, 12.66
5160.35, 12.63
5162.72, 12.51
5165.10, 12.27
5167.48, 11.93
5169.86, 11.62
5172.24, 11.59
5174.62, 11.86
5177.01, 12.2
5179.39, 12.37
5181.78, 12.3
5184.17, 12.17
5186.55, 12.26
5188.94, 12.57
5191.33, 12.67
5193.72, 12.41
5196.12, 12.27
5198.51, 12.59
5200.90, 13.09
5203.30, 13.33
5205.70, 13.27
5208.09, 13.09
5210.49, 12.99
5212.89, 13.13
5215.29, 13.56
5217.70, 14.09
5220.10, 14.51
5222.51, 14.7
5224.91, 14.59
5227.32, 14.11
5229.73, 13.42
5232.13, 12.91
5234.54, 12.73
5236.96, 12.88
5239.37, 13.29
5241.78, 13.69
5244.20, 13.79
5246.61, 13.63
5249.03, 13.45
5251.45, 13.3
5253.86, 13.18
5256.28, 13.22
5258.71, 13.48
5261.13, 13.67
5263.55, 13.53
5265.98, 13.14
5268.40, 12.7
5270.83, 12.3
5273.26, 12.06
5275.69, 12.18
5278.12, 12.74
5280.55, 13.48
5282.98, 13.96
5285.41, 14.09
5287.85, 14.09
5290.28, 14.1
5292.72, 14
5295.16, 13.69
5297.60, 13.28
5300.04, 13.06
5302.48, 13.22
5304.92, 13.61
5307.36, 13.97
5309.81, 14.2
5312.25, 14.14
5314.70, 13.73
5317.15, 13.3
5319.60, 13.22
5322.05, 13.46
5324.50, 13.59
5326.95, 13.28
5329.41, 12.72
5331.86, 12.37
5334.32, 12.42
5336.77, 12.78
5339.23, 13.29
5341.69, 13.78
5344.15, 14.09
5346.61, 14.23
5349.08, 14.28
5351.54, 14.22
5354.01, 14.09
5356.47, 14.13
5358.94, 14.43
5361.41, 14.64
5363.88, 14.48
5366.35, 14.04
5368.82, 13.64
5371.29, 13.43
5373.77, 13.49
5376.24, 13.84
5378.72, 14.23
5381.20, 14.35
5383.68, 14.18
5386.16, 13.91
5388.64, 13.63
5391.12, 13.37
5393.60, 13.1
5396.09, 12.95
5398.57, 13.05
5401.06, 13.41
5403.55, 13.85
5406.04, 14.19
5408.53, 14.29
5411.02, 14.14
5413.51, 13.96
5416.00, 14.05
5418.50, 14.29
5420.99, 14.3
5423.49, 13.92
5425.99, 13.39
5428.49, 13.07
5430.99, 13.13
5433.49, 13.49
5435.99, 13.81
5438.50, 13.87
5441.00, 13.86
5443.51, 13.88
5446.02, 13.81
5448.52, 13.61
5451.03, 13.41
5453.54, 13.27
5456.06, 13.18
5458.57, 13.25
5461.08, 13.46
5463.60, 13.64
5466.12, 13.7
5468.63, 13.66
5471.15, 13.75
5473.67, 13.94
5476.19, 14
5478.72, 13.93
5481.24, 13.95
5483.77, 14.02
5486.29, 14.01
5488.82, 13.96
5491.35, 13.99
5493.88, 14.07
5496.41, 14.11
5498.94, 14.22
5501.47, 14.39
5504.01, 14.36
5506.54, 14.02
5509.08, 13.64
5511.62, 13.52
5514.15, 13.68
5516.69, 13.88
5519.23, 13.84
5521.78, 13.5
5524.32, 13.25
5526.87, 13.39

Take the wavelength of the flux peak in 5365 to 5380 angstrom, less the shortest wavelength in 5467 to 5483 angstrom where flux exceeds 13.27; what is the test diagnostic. -89.9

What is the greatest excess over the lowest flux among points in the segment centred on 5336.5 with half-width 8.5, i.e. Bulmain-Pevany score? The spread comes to 1.7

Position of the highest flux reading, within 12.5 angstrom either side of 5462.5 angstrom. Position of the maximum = 5473.67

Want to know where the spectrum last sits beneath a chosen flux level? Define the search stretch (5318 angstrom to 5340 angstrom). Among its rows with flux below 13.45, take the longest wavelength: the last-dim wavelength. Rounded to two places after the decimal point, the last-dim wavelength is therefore 5339.23 angstrom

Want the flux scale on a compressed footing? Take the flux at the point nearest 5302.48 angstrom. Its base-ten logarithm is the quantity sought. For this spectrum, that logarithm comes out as 1.121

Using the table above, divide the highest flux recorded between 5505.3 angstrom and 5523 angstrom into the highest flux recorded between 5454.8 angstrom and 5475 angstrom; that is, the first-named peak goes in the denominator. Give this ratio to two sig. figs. 0.99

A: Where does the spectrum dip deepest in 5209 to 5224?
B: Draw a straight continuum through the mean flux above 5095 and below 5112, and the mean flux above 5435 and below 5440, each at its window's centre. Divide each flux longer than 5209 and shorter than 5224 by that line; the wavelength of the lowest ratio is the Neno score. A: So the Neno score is 5210.49 angstrom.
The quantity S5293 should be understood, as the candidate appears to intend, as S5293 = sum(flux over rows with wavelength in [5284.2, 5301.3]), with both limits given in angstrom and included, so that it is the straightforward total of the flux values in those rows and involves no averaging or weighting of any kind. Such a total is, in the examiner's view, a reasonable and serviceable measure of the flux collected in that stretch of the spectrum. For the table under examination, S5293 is 96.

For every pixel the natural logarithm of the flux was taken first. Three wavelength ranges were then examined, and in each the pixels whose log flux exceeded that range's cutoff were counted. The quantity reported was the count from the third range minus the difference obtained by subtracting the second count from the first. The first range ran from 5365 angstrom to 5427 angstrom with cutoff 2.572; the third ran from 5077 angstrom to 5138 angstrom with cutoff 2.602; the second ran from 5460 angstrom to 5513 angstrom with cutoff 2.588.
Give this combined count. 1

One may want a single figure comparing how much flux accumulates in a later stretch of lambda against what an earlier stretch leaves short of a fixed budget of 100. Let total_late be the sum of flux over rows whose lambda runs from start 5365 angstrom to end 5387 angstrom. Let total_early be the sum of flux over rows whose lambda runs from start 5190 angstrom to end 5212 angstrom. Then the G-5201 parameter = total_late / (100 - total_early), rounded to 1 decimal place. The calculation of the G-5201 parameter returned -8.0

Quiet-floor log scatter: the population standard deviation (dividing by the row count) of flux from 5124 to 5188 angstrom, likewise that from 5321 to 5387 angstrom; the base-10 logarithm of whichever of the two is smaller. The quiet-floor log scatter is -0.26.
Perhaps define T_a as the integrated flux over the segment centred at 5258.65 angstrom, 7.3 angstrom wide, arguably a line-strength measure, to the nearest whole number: 98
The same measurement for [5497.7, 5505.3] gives 109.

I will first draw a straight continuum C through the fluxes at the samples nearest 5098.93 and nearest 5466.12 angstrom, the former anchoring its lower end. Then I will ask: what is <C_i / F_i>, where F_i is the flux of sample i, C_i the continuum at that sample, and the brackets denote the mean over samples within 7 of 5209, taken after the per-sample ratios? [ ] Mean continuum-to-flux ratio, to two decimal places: 0.98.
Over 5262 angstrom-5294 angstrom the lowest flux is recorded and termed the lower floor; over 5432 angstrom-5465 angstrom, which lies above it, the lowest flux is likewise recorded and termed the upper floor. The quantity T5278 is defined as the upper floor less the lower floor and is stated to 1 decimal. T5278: 1.1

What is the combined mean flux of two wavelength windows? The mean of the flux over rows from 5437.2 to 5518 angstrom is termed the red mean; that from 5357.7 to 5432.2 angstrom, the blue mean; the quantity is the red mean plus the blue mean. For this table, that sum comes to 27.6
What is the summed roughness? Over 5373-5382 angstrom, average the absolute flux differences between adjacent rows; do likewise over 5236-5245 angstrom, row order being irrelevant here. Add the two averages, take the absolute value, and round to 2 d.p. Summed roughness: 0.59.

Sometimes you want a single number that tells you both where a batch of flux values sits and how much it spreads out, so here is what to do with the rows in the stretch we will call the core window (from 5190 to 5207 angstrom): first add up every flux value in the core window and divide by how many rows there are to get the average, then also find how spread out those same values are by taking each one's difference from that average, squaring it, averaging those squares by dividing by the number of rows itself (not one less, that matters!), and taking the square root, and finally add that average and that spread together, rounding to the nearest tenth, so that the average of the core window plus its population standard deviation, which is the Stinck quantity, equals 13.2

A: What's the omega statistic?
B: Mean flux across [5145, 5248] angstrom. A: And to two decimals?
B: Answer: 12.95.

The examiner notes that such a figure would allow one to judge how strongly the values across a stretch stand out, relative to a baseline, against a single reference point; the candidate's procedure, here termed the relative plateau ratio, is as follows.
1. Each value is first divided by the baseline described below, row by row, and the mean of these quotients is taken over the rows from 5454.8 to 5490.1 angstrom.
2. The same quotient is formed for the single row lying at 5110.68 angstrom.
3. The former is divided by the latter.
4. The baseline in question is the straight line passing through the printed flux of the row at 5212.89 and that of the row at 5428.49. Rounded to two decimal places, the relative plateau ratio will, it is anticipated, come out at 1.16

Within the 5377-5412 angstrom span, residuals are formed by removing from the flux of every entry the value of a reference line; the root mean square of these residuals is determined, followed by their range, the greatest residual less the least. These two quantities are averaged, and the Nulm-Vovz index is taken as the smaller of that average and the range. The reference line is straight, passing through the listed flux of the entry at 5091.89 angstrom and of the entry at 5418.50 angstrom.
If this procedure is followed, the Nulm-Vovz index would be 1.1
